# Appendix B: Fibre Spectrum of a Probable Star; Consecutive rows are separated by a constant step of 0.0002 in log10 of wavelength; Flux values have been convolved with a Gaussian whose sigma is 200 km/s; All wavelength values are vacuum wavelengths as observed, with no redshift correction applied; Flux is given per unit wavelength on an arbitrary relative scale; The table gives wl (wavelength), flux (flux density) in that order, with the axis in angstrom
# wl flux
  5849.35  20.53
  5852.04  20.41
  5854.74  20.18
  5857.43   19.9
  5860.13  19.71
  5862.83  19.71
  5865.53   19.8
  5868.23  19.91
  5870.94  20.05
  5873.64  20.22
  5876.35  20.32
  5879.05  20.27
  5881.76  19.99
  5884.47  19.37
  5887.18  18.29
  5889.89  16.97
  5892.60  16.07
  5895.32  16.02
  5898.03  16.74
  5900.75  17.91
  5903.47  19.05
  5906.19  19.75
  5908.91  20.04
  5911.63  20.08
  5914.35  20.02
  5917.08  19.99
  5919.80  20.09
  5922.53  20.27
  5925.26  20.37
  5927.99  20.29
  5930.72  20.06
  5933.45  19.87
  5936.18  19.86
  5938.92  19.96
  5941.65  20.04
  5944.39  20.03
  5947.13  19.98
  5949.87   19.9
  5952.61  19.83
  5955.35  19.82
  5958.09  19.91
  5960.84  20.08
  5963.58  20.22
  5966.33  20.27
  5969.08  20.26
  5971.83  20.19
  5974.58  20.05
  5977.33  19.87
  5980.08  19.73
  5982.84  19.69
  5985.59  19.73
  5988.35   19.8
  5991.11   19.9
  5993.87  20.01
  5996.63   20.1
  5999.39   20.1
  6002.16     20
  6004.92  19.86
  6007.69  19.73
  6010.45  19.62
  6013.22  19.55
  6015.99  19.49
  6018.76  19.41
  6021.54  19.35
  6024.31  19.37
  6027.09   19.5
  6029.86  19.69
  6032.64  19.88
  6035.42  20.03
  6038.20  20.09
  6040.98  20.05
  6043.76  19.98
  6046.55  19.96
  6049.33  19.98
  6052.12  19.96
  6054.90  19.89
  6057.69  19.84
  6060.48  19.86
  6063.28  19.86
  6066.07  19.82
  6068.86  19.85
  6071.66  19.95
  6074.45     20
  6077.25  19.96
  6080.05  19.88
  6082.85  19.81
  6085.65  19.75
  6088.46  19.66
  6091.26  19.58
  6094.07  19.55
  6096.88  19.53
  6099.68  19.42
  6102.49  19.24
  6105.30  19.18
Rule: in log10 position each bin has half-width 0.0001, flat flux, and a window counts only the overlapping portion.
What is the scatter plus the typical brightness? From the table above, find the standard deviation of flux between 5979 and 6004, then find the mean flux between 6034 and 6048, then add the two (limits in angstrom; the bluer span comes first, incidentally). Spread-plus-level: 20.2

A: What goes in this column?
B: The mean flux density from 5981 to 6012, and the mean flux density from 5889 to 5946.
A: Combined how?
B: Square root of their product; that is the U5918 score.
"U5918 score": 19.5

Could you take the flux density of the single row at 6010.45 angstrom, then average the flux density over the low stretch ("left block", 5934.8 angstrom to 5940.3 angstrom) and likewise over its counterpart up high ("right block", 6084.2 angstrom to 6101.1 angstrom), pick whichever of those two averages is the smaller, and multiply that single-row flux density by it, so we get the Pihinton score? 384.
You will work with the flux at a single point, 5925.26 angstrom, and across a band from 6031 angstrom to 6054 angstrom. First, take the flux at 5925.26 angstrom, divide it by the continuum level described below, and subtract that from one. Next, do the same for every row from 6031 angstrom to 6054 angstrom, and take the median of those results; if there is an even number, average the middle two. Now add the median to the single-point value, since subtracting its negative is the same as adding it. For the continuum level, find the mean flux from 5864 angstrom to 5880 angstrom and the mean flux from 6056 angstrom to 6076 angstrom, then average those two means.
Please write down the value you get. -0.02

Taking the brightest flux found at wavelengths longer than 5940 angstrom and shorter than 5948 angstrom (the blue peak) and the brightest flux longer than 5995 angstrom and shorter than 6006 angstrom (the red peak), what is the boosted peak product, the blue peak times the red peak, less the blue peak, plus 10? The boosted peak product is 393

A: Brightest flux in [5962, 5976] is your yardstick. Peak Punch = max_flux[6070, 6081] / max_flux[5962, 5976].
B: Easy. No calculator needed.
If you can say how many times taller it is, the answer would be 0.99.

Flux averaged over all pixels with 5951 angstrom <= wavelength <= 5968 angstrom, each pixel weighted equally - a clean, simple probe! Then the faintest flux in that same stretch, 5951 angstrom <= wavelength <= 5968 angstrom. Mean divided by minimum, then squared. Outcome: 1.02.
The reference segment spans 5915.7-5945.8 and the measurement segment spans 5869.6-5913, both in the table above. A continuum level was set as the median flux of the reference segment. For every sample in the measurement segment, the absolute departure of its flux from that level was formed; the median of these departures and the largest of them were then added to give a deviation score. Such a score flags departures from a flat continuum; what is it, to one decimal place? 4.5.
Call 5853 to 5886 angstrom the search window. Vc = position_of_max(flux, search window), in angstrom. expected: 5876.35 angstrom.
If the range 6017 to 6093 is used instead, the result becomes 6038.20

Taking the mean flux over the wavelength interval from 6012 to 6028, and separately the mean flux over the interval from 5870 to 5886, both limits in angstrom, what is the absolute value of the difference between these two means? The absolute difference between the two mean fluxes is 0.59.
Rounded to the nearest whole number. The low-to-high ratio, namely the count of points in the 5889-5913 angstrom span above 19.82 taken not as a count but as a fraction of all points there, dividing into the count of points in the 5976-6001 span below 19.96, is 27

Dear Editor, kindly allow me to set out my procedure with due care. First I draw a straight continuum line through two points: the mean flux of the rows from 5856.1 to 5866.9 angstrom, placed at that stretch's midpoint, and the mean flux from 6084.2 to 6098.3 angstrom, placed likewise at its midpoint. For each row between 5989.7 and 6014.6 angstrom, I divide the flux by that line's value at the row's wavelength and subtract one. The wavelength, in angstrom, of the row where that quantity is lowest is 6013.22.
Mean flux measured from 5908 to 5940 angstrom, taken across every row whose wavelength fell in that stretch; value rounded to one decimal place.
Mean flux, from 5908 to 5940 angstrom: 20.1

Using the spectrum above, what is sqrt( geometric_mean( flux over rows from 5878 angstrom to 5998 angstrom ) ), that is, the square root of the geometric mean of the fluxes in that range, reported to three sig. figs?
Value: 4.42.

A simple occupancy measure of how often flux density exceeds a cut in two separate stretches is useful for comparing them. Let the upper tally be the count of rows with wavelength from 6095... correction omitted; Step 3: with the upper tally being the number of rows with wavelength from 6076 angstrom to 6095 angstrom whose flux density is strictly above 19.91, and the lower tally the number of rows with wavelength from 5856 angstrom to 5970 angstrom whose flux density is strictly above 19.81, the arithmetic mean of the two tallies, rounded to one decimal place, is 15.5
